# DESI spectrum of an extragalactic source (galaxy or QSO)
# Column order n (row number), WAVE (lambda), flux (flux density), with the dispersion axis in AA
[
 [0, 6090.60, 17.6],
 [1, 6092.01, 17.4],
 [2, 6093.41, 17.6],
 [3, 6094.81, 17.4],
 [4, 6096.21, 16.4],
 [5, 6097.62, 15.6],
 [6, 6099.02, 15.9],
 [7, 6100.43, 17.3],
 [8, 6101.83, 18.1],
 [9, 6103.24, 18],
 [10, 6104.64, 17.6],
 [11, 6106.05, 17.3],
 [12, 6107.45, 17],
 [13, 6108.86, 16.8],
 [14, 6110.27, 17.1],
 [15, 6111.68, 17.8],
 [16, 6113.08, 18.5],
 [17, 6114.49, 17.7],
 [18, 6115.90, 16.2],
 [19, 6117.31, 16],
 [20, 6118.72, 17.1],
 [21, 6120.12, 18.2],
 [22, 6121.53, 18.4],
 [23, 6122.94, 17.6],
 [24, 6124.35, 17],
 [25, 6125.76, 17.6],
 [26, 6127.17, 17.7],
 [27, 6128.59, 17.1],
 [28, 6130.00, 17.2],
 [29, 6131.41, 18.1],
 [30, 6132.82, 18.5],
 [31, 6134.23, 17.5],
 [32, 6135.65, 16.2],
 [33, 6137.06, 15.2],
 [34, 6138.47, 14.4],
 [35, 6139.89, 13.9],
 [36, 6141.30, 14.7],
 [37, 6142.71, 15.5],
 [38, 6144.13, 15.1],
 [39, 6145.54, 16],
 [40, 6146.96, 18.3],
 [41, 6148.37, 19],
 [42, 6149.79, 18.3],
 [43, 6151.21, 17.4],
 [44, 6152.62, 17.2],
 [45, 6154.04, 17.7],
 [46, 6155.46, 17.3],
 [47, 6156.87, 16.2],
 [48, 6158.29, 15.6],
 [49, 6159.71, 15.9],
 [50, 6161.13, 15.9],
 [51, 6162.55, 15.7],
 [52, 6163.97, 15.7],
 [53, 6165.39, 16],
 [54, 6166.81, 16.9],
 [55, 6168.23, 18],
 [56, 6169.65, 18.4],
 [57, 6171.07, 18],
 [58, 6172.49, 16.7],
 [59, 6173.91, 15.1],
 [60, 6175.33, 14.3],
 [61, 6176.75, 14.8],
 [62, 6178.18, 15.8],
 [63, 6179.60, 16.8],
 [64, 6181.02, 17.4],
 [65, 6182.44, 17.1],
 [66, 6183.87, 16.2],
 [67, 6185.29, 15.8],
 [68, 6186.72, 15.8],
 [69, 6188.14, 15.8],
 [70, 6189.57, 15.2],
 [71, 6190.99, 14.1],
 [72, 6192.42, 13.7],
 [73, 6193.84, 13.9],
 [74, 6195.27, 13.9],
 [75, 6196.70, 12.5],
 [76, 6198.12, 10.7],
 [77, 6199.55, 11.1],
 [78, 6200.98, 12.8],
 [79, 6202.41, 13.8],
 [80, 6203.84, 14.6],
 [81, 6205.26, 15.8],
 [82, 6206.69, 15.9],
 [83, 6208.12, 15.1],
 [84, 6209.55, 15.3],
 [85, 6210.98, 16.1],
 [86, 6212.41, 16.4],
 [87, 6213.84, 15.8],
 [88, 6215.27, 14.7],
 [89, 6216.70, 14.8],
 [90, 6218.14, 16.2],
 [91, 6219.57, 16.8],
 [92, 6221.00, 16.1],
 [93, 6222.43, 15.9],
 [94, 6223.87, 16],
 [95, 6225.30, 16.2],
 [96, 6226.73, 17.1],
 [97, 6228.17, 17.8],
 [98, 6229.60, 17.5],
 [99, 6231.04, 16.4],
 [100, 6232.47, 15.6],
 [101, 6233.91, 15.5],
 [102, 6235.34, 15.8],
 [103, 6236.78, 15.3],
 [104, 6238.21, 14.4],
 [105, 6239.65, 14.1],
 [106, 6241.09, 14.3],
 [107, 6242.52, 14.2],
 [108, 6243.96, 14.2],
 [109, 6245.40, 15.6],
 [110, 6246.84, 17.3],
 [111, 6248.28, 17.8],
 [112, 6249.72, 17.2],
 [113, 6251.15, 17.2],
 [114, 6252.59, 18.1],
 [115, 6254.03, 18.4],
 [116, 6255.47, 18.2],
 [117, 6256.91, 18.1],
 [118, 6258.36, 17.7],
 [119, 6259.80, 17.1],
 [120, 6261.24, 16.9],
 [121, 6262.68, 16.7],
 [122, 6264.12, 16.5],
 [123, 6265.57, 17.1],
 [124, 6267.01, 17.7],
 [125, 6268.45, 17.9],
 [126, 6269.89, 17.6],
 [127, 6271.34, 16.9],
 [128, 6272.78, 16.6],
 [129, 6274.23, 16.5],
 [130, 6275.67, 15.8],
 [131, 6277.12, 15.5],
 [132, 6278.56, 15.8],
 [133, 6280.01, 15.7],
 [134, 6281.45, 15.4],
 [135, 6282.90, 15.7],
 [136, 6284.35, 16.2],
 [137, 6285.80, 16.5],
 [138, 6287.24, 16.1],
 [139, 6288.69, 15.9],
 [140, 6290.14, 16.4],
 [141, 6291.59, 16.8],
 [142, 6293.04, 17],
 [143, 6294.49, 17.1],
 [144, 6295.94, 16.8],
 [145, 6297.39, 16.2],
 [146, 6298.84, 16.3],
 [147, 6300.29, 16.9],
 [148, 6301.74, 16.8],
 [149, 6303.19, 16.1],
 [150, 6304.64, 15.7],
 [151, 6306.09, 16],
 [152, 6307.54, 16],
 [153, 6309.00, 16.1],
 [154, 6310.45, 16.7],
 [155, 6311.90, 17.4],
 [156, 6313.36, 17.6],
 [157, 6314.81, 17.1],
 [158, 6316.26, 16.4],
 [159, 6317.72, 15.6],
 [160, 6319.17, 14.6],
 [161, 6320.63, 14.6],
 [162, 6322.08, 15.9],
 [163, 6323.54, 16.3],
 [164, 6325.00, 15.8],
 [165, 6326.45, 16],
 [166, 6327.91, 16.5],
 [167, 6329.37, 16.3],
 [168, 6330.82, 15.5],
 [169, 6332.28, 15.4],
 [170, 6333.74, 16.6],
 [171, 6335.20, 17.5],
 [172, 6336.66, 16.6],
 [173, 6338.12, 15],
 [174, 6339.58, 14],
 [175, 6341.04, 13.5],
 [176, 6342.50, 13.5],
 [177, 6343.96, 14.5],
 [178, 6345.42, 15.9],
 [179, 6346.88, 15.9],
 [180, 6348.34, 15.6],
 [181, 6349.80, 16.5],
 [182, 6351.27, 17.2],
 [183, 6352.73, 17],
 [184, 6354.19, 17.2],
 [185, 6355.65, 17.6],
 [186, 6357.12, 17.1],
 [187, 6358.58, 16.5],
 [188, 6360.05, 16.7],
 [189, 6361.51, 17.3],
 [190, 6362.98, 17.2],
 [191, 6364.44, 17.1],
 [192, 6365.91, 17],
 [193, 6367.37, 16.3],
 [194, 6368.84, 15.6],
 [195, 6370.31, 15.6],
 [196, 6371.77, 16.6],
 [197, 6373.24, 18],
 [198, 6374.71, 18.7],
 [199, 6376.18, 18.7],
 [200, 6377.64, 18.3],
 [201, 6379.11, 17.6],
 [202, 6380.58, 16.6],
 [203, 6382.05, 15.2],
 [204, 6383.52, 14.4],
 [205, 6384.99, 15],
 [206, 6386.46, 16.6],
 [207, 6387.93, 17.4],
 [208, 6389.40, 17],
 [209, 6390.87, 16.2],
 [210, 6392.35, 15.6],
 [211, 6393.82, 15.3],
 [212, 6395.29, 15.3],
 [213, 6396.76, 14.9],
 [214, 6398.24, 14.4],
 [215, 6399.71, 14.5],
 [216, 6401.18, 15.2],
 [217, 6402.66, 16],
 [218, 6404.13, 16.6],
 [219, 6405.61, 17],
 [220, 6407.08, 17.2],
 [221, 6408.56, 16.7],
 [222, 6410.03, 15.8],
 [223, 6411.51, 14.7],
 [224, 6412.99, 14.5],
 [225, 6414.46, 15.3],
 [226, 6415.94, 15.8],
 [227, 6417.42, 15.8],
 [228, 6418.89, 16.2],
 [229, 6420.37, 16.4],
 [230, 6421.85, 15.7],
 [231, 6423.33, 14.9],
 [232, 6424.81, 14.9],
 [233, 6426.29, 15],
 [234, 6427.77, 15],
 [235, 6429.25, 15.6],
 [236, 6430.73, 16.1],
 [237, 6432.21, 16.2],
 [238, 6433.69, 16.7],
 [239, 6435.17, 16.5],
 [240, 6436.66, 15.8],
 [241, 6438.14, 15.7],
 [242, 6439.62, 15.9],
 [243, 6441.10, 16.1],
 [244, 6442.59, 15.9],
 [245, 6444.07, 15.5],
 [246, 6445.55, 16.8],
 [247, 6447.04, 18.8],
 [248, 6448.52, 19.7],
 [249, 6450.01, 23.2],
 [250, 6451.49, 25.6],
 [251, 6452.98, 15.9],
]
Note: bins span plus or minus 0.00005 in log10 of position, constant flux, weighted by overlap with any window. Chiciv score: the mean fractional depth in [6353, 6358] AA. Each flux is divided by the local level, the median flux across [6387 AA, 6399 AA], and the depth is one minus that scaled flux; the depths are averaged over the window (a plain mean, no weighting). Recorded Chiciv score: -0.12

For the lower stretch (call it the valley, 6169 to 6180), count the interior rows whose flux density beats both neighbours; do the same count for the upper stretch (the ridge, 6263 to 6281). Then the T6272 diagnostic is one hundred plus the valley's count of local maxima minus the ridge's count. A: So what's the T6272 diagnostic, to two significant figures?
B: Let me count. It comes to 98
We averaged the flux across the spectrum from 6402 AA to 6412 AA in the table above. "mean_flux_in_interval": 16.3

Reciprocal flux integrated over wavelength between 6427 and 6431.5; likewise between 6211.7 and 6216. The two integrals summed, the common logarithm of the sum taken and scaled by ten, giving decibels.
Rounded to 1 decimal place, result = -2.5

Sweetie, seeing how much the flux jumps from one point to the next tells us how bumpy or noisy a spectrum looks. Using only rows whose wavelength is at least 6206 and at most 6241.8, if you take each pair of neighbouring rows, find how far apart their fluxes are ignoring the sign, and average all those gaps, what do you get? 0.55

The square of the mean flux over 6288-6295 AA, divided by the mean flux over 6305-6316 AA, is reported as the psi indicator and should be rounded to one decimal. 16.6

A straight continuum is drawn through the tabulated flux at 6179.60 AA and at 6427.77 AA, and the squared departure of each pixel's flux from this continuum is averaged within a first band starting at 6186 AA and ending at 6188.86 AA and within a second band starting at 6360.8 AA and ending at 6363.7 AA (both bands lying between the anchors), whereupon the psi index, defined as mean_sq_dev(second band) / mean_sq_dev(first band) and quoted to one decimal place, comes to 3.5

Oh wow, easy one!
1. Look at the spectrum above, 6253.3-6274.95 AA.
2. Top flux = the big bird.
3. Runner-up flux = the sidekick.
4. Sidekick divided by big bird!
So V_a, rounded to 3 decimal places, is 0.989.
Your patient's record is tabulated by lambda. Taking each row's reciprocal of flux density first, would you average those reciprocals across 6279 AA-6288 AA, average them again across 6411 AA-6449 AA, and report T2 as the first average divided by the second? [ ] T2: 1.00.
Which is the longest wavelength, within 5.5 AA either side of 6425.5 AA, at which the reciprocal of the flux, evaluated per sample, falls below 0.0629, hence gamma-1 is 6430.73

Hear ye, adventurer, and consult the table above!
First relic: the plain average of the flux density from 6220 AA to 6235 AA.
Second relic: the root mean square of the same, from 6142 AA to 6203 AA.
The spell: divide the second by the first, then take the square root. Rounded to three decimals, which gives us 0.983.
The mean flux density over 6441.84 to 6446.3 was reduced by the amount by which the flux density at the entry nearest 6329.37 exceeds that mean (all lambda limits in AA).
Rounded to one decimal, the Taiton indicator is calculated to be 15.8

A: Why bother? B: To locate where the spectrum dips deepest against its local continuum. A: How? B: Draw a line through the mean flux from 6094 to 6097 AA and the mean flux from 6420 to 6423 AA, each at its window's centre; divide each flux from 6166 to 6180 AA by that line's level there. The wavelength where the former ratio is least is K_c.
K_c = 6175.33 AA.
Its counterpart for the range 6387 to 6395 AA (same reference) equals 6393.82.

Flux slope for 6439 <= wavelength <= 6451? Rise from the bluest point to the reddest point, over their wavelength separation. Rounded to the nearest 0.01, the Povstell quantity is 0.70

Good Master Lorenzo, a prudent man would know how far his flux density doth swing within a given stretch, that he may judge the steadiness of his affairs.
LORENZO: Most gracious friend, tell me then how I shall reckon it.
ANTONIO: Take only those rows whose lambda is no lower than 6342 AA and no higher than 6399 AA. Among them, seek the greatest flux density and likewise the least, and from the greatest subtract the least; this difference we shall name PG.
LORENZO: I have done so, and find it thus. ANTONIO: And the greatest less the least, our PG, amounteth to 5.2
